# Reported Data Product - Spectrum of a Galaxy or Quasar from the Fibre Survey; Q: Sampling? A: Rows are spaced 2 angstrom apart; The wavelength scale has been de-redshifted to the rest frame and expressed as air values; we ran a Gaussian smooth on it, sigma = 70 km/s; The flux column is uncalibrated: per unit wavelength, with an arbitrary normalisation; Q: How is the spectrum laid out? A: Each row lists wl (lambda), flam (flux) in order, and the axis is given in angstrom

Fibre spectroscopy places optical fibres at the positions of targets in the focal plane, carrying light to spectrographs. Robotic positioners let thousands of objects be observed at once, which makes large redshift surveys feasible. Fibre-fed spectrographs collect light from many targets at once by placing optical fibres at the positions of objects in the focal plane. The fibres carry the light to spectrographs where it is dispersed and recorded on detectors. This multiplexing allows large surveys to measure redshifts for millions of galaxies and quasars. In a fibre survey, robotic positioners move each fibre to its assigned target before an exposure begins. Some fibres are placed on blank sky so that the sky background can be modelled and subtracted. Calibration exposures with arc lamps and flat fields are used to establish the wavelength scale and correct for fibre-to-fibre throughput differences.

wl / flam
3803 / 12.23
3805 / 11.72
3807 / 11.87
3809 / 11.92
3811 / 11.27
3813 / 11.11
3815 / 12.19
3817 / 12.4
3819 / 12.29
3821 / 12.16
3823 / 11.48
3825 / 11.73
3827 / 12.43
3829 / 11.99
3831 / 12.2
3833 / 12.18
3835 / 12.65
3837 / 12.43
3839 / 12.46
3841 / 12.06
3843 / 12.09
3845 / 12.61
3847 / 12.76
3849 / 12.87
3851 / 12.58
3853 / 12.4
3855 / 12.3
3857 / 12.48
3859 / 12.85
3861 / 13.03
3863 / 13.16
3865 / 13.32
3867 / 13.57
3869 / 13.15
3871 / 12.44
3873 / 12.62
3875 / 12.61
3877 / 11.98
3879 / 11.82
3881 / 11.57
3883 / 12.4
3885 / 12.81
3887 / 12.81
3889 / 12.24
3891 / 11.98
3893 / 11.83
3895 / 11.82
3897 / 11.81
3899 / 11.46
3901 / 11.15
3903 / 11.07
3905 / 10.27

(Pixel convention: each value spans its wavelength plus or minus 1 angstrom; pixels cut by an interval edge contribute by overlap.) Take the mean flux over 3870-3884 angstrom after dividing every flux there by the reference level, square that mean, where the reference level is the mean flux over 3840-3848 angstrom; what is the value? 0.972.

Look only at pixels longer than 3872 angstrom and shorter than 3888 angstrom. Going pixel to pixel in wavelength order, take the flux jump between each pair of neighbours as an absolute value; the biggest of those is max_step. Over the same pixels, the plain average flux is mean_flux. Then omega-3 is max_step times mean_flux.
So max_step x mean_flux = 10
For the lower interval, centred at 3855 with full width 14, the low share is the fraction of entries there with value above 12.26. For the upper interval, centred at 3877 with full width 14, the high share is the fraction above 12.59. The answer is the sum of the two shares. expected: 1.3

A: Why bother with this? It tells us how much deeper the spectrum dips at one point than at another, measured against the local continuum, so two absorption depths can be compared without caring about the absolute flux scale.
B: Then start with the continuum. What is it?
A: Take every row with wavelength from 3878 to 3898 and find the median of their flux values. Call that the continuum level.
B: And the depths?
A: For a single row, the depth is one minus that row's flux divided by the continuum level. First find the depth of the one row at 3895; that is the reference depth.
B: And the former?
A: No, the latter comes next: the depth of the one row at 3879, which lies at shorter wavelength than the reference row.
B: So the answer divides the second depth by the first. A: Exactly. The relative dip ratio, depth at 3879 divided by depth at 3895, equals 1.0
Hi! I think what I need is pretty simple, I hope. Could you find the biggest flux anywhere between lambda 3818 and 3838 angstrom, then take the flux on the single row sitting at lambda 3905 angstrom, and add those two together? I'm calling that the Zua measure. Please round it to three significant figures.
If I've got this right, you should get 22.9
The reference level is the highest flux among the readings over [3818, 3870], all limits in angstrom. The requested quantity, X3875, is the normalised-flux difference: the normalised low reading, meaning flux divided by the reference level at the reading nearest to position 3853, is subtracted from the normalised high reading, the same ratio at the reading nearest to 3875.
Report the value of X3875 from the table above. 0.015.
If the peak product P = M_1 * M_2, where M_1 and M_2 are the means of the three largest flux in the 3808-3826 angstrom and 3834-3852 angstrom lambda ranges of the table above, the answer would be 157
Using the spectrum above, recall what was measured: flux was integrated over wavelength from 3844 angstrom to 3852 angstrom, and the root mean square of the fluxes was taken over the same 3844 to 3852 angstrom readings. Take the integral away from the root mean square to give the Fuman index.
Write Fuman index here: -89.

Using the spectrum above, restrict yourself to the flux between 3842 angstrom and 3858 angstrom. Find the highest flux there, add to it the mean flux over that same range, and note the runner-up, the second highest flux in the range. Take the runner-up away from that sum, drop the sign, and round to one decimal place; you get 12.6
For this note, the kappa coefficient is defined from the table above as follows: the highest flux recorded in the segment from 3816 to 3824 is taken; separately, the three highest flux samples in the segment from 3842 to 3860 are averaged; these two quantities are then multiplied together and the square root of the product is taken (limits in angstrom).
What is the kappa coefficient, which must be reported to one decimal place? 12.6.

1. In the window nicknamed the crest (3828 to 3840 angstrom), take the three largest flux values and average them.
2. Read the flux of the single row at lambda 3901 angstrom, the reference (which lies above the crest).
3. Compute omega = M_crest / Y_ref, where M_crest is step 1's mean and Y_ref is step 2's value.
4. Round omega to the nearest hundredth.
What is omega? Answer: 1.12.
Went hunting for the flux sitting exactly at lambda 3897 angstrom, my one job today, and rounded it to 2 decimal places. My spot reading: 11.81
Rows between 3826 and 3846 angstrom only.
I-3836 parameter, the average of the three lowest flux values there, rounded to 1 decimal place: 12.0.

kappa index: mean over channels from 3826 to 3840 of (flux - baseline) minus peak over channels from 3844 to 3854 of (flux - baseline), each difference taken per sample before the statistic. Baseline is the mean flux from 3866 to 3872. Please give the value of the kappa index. -0.54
